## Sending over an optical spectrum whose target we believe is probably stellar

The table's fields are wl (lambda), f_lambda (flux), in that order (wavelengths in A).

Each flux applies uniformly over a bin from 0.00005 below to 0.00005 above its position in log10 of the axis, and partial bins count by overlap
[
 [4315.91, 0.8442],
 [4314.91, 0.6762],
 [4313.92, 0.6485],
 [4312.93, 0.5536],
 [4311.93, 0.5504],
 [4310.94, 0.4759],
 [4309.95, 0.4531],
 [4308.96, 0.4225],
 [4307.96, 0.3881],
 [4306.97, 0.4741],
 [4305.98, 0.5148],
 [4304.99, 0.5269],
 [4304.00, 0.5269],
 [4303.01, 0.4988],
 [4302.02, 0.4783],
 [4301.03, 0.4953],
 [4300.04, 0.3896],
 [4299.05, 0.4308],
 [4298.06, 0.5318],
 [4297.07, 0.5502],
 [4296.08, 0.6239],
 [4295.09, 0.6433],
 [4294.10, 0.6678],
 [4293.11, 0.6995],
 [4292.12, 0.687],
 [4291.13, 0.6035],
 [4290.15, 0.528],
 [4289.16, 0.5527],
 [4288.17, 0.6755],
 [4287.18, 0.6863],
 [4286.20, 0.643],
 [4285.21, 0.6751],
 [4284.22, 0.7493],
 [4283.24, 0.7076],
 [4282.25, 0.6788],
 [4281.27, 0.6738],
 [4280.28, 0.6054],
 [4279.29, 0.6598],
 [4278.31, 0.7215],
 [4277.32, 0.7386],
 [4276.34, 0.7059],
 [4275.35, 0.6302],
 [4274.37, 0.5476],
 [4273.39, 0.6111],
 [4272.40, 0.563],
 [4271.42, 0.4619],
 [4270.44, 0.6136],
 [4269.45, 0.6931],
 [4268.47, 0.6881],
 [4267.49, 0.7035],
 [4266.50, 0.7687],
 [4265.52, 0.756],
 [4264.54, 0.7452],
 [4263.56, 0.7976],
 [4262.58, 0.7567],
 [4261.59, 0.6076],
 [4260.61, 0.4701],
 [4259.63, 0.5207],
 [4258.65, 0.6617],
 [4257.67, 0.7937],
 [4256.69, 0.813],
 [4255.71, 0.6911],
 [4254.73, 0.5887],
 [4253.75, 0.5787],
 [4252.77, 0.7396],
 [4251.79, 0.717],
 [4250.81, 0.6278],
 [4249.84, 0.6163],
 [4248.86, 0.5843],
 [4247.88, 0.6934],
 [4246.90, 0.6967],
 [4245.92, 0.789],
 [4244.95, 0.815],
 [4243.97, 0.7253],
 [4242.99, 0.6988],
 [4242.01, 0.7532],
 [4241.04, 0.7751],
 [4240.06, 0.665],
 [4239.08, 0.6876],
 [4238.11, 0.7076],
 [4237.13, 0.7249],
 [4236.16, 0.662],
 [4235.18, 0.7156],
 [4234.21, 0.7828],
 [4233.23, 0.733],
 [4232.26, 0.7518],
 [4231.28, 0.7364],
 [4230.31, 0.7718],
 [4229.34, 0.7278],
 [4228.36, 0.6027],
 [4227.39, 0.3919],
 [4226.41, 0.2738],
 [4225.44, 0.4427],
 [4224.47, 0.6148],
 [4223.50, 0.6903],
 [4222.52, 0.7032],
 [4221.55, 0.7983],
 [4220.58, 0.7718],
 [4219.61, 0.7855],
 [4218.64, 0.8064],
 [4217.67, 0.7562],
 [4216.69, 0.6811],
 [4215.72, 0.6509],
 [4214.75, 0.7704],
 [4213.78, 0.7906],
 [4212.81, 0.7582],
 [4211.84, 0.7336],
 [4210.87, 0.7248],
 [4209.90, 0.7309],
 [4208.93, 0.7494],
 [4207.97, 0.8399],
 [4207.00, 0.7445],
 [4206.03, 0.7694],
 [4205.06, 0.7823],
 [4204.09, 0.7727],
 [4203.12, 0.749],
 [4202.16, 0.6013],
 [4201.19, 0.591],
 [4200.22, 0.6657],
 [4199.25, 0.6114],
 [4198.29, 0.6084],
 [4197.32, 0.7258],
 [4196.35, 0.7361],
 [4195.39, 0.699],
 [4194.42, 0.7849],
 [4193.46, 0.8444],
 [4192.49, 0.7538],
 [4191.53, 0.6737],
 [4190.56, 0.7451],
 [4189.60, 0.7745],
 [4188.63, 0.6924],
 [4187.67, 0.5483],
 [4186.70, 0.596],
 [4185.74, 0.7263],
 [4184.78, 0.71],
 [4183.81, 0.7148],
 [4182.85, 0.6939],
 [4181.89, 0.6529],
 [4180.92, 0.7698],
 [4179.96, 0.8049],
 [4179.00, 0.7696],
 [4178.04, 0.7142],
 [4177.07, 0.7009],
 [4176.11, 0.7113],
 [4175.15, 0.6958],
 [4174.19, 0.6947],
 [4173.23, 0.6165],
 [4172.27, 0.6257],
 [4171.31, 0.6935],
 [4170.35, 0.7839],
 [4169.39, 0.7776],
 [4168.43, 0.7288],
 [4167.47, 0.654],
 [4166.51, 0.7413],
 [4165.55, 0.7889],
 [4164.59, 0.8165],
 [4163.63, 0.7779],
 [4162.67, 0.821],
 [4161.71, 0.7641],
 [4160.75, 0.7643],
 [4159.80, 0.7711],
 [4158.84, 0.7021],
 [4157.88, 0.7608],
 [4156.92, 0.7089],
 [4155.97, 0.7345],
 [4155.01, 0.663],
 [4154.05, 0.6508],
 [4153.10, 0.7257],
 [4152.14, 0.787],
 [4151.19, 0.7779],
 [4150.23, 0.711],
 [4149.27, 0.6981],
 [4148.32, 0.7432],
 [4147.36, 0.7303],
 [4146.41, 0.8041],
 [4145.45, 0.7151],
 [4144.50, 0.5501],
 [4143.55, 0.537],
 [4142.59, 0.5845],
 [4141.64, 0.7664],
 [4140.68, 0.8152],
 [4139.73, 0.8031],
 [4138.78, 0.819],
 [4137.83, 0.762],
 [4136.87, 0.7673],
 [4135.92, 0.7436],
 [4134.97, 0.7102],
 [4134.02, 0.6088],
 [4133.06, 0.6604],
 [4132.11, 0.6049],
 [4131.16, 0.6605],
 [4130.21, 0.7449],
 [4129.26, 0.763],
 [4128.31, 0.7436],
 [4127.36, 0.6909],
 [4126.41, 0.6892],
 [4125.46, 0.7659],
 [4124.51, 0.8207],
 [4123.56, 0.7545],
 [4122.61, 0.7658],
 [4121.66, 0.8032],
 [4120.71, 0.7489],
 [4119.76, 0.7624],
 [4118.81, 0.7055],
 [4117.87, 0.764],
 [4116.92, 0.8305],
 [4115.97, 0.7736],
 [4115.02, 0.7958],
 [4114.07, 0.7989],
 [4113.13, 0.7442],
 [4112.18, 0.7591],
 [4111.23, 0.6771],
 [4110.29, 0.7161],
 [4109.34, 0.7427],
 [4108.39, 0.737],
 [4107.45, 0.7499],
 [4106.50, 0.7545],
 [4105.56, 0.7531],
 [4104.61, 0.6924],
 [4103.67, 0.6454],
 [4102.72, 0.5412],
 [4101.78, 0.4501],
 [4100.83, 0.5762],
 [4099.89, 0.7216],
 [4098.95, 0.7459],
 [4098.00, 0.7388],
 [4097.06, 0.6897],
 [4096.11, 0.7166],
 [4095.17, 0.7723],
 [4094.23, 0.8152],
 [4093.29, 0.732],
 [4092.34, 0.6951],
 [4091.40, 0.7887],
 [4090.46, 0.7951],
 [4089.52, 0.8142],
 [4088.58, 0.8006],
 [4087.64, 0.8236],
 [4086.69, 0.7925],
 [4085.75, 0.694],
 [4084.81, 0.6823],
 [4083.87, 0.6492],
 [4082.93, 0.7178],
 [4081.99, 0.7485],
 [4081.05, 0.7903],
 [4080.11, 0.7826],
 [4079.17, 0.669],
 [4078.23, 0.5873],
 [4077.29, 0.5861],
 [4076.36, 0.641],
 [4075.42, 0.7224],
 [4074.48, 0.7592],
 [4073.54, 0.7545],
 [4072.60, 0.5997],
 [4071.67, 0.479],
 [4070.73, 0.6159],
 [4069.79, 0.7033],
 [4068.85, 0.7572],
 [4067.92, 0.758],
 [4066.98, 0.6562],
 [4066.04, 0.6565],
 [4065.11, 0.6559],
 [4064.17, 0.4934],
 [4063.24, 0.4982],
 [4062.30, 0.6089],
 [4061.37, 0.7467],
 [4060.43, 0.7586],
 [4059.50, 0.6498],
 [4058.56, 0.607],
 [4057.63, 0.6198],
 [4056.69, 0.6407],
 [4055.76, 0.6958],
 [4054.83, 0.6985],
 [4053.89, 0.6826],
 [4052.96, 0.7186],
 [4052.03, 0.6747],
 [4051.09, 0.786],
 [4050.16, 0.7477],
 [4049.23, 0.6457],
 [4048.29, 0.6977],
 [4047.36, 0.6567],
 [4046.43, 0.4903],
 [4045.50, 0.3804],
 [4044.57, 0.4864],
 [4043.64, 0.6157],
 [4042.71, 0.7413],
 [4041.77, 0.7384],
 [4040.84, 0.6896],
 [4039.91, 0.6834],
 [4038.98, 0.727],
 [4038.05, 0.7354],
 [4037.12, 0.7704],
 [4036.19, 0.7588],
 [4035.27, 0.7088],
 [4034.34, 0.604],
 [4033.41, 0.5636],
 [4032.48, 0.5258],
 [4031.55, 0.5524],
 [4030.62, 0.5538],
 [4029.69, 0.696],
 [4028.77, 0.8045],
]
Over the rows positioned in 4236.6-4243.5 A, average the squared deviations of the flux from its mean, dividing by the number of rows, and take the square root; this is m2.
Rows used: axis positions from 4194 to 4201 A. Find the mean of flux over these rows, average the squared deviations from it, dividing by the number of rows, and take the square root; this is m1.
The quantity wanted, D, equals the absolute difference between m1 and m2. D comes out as 0.026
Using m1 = 0.061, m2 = 0.035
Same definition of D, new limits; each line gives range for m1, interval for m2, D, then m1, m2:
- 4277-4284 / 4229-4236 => 0.019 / 0.041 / 0.023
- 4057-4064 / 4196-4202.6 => 0.026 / 0.083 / 0.057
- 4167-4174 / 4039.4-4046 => 0.063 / 0.064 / 0.127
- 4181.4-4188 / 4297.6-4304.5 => 0.015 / 0.063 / 0.048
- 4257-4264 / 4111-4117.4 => 0.076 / 0.122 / 0.046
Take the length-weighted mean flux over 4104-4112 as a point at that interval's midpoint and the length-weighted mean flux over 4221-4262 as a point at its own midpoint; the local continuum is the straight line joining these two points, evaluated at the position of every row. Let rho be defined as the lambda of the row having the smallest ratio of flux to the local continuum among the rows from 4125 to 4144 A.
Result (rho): 4143.55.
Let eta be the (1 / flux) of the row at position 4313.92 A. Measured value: 1.54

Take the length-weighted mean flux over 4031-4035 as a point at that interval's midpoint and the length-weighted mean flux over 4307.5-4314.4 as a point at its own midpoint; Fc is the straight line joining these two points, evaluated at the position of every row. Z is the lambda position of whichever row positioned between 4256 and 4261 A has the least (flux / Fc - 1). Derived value 4260.61 A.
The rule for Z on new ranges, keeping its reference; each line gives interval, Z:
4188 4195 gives 4191.53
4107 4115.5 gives 4111.23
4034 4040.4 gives 4034.34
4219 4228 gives 4226.41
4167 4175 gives 4173.23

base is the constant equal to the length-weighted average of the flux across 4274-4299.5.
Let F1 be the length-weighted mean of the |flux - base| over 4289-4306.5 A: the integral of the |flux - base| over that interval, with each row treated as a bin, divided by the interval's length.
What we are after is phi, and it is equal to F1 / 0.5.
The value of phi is 0.206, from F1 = 0.103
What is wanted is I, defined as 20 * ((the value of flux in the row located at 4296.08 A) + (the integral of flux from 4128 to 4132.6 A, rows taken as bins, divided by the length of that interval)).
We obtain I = 27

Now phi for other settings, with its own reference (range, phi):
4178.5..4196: 0.190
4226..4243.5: 0.214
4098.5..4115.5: 0.199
